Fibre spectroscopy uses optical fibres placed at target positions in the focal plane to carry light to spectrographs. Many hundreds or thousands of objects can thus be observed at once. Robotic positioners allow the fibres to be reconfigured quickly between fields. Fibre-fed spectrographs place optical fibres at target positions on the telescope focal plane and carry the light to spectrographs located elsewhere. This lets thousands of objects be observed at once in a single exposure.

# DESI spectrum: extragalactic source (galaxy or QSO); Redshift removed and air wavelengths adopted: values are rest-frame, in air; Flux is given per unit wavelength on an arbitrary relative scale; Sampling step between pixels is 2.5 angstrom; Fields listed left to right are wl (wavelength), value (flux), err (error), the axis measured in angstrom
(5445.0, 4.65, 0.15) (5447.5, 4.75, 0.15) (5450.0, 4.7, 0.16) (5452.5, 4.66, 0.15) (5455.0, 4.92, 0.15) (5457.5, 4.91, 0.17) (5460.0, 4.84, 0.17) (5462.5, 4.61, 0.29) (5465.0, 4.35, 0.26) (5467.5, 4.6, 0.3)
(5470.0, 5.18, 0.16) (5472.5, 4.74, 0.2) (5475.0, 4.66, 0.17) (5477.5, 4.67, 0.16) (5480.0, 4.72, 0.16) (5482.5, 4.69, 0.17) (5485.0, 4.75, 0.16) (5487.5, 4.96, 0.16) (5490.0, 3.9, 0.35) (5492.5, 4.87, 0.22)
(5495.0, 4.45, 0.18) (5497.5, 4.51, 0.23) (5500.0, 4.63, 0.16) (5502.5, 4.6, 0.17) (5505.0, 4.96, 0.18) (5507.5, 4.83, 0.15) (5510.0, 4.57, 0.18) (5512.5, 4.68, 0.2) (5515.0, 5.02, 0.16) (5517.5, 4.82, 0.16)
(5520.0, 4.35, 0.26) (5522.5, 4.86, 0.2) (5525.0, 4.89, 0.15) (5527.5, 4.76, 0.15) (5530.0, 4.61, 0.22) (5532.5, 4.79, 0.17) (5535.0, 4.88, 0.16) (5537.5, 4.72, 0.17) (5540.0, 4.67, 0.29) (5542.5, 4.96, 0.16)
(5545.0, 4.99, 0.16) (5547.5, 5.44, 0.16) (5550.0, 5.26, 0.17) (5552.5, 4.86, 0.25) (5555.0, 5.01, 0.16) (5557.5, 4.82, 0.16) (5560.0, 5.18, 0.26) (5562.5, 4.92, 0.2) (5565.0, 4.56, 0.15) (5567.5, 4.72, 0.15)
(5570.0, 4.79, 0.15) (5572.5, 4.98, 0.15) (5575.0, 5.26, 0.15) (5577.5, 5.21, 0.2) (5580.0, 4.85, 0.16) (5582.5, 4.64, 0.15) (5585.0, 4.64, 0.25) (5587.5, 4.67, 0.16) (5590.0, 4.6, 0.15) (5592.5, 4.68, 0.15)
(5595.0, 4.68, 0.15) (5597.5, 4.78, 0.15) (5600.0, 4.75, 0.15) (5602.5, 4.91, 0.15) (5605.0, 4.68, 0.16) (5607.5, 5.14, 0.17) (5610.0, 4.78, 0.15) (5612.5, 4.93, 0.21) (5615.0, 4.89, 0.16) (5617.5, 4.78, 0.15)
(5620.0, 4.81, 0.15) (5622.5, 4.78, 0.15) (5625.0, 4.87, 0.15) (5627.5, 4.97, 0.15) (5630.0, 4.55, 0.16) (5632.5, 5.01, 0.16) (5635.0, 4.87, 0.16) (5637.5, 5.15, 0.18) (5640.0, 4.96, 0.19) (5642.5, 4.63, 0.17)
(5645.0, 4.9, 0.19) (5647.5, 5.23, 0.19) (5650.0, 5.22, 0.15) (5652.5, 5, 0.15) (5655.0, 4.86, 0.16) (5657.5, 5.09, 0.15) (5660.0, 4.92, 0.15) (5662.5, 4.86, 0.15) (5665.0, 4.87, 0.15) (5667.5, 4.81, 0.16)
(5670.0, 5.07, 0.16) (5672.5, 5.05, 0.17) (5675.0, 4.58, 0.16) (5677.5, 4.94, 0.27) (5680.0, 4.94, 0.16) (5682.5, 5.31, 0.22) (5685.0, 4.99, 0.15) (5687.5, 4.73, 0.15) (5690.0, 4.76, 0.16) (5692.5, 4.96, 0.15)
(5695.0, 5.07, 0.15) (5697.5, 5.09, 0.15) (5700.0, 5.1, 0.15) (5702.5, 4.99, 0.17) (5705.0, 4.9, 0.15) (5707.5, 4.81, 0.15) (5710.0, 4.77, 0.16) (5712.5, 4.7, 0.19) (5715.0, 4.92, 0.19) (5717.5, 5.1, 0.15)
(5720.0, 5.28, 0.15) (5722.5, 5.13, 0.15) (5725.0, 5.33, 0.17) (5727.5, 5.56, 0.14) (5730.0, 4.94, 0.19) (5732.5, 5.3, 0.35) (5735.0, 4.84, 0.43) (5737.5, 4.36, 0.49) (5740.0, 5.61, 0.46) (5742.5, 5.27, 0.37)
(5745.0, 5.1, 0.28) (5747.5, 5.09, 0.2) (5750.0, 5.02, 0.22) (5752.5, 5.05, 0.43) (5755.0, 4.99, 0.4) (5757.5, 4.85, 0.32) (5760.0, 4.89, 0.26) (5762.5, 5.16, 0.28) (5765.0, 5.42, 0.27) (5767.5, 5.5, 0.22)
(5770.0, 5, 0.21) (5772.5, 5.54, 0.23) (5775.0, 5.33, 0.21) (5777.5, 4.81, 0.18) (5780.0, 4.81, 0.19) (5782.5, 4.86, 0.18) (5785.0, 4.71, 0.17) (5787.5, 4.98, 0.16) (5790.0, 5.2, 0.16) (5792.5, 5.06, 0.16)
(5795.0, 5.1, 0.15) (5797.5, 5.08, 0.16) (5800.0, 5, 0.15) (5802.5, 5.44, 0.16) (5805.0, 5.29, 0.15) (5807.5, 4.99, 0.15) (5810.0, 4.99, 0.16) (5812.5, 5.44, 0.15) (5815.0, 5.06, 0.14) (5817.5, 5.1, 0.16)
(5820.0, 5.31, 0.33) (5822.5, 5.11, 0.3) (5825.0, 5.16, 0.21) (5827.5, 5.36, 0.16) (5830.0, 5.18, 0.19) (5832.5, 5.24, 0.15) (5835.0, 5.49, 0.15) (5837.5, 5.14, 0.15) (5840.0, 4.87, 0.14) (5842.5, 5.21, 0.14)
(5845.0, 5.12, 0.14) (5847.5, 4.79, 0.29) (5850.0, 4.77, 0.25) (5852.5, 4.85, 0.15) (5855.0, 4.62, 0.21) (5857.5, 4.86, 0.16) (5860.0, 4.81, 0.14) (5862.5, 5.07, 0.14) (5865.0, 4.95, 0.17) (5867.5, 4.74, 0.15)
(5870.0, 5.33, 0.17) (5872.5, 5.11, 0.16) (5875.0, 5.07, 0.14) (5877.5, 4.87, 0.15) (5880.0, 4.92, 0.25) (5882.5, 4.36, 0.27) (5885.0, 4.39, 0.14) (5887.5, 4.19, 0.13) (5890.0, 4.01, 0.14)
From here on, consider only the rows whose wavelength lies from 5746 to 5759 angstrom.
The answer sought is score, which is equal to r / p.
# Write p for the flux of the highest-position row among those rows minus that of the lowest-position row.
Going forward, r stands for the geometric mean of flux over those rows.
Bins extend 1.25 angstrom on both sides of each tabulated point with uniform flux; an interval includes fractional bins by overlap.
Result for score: -21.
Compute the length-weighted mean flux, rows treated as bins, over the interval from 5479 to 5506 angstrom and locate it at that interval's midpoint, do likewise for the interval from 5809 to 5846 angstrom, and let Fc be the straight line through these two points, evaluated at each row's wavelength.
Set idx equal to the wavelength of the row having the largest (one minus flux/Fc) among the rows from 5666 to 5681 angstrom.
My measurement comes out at 5675.0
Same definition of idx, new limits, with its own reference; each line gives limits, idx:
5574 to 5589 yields 5585.0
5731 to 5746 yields 5737.5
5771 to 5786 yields 5785.0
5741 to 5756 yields 5755.0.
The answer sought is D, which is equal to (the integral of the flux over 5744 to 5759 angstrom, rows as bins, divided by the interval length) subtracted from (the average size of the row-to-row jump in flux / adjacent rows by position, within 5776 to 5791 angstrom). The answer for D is -4.88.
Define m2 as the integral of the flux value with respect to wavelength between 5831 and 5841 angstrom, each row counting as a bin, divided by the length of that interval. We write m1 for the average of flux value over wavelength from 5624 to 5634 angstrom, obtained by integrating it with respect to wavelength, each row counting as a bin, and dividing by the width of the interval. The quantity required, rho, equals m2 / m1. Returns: 1.07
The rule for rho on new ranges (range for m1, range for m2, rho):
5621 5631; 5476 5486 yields 0.98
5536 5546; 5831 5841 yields 1.07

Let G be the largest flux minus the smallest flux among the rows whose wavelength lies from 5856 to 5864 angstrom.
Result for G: 0.26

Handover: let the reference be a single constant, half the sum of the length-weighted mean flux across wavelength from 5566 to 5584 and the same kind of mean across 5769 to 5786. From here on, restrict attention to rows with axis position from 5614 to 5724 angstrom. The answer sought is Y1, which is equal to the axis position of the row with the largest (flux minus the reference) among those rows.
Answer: 5682.5 angstrom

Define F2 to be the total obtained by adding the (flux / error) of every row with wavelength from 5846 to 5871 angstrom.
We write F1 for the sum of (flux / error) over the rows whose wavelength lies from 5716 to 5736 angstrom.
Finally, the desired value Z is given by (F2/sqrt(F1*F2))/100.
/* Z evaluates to 0.0112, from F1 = 227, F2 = 283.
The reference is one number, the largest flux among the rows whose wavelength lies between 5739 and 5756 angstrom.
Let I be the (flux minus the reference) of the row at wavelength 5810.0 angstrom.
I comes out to -0.62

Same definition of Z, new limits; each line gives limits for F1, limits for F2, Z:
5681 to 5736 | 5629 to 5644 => 0.0051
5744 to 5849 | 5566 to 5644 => 0.0090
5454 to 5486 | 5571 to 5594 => 0.0089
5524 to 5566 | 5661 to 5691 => 0.0087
